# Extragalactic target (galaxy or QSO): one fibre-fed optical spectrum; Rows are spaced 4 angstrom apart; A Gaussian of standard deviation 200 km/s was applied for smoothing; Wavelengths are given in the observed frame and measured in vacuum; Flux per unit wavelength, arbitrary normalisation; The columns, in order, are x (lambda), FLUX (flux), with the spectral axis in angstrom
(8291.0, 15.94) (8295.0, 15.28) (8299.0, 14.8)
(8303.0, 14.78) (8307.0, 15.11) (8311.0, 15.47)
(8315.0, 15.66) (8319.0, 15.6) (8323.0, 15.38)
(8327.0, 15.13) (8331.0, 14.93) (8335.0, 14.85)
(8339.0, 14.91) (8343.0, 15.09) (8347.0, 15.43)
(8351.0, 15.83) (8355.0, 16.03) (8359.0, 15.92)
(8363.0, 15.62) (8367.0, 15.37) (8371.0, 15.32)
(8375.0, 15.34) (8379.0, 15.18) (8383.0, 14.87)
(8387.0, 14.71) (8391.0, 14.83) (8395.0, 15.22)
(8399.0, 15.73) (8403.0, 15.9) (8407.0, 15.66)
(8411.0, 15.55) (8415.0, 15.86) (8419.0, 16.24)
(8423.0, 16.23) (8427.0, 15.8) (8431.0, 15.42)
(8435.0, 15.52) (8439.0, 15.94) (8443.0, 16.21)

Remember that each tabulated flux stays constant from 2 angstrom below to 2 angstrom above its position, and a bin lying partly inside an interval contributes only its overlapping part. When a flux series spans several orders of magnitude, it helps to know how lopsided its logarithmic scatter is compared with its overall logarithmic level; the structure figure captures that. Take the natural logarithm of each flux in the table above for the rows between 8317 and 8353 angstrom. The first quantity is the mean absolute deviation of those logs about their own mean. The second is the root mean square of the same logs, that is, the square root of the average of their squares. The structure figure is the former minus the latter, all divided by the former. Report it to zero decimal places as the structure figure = -145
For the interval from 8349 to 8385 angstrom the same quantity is -135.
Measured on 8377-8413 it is -112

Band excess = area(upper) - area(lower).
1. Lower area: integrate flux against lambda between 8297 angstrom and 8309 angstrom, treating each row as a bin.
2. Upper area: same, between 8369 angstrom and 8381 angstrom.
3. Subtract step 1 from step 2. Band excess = 5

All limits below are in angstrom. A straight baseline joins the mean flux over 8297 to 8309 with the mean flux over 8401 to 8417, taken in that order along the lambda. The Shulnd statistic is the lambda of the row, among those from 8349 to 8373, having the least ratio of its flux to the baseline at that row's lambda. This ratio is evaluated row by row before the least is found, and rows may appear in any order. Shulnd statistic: 8371.0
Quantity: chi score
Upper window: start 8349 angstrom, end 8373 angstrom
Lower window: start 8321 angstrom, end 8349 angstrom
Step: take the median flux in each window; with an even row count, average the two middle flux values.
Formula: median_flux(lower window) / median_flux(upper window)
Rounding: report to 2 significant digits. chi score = 0.96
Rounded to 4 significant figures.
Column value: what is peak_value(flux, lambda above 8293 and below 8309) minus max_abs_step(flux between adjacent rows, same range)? 14.80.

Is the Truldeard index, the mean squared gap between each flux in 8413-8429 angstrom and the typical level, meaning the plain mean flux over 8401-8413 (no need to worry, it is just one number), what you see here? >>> 0.15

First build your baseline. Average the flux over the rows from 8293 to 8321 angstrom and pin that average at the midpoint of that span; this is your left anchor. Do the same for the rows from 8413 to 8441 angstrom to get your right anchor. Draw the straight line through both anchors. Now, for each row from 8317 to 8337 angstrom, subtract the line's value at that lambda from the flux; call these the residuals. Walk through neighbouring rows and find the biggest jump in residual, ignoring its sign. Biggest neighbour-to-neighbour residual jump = 0.27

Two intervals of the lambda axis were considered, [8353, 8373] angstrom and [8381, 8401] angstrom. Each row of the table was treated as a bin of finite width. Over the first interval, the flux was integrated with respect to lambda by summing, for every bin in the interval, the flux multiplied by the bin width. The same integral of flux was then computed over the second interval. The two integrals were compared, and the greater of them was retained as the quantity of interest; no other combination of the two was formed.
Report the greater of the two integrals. 313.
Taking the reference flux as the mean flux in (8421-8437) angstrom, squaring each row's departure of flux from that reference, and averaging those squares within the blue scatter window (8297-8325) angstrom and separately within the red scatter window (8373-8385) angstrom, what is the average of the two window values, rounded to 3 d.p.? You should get 0.381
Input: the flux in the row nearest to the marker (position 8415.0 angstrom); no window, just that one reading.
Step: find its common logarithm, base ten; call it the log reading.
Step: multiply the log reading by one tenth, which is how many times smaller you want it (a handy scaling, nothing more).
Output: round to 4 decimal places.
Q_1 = 0.1200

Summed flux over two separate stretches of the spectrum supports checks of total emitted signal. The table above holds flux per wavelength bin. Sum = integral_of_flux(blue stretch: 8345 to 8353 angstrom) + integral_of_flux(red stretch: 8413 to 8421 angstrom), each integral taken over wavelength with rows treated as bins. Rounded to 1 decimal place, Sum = 253.4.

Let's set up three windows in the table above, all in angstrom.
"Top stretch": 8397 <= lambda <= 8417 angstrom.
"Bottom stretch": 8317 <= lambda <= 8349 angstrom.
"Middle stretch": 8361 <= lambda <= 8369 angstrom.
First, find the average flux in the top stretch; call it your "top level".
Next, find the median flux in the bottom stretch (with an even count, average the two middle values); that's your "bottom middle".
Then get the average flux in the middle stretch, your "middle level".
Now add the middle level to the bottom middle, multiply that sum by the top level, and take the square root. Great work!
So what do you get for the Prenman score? 21.9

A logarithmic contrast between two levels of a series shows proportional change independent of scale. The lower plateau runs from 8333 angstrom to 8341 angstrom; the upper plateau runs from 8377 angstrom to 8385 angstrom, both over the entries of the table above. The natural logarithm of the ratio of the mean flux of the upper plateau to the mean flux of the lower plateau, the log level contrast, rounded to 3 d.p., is 0.010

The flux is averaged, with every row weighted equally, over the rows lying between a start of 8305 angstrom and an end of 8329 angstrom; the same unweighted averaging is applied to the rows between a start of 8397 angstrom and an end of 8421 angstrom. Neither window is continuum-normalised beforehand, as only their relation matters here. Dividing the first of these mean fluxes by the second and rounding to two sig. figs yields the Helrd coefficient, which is 0.97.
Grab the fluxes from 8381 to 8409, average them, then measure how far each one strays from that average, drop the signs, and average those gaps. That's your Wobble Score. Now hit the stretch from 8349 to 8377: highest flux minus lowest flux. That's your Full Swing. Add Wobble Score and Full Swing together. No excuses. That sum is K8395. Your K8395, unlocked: 1.13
